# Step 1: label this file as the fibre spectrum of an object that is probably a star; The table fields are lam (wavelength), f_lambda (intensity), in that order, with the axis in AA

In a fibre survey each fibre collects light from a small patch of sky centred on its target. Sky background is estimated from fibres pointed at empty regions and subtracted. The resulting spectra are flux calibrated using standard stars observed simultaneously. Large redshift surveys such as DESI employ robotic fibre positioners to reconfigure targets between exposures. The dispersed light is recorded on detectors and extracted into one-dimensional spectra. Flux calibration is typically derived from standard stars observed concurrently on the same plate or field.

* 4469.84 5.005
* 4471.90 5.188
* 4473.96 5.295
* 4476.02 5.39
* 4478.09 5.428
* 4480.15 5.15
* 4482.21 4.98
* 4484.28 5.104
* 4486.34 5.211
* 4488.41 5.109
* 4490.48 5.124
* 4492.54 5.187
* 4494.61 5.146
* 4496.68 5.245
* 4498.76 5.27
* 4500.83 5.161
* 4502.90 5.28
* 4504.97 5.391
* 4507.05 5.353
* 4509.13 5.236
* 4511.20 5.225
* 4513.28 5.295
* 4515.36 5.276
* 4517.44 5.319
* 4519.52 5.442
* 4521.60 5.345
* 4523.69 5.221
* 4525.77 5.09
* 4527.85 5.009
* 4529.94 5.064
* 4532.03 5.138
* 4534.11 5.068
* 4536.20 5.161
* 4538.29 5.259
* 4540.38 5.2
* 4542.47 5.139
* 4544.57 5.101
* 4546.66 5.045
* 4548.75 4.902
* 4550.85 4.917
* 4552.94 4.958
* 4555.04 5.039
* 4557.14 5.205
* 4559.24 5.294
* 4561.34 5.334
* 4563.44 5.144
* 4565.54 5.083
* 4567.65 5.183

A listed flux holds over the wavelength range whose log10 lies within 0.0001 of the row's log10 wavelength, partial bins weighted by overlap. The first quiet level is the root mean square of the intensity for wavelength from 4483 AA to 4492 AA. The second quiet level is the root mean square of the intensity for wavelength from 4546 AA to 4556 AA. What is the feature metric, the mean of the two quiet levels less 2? 3.05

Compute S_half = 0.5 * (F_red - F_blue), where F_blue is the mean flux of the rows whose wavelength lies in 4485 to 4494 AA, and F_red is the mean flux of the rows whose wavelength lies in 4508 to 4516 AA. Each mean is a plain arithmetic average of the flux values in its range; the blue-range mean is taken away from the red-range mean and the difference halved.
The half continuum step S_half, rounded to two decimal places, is 0.05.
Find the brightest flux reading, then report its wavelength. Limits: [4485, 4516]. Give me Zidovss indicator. 4504.97 AA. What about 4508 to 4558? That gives 4519.52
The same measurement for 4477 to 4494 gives 4478.09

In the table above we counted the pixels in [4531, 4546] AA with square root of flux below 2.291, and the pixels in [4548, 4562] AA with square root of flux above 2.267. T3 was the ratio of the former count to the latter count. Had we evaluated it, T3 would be 2.0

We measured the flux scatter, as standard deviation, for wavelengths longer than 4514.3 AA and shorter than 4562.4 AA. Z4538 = 0.14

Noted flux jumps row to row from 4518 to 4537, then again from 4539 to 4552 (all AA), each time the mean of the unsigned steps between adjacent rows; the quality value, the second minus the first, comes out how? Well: -0.028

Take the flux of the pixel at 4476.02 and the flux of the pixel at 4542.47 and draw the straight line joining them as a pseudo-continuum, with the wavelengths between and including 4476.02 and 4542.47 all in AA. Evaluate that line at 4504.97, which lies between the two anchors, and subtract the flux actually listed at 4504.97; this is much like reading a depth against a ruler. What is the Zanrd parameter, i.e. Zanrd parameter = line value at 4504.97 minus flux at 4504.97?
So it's -0.11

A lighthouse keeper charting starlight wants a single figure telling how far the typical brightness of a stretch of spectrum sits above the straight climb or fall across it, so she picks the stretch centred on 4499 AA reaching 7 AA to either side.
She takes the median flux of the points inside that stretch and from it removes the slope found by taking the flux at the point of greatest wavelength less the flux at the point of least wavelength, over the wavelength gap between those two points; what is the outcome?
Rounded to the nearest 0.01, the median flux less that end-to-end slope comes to 5.23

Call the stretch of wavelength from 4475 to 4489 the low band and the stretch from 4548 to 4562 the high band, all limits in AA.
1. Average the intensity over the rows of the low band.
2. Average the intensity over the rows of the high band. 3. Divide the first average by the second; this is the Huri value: 1.02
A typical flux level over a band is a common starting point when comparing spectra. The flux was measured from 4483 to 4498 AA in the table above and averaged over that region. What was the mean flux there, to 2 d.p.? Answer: 5.16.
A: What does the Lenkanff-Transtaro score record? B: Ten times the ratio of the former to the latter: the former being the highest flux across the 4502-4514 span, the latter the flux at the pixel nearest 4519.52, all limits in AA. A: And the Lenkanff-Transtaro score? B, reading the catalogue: 9.9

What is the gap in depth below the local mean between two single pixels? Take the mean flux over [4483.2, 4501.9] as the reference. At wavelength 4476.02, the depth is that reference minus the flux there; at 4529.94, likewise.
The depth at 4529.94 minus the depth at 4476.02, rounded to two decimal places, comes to 0.33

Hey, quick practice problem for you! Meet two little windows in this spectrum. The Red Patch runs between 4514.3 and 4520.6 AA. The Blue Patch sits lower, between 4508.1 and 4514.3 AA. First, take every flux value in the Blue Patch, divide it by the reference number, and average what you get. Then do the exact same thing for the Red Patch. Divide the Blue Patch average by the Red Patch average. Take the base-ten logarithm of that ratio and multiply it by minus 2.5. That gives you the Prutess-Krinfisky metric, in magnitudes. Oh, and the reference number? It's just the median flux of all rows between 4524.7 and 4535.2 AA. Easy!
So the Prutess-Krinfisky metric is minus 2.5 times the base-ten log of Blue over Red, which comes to 0.019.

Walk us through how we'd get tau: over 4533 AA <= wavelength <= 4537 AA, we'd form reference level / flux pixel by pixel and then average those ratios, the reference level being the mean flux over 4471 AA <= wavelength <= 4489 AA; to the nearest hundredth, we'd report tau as 1.02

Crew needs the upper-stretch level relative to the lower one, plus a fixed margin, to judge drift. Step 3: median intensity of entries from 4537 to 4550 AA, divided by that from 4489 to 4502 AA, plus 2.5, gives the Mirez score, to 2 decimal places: 3.49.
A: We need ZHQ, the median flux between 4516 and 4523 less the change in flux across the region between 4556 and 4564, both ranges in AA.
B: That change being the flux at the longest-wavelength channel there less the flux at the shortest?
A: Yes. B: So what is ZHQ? 5.41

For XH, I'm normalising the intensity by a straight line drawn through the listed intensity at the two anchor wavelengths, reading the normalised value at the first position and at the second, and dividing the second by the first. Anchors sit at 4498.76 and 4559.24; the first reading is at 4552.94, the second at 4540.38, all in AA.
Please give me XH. 1.05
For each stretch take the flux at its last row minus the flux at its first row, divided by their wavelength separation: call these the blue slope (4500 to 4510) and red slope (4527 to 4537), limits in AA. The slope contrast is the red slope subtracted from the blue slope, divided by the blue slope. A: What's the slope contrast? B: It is -1.0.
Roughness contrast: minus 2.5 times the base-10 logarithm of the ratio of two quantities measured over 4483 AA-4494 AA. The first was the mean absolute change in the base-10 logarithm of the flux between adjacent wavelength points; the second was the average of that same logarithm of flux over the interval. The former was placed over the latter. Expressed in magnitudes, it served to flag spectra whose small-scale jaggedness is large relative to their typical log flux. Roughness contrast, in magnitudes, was 5.18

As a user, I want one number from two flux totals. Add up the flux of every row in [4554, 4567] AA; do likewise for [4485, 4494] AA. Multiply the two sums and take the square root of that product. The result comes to 25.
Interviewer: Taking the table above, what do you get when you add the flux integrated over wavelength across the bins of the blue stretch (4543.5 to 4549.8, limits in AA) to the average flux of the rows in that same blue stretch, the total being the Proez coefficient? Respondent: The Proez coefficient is 37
